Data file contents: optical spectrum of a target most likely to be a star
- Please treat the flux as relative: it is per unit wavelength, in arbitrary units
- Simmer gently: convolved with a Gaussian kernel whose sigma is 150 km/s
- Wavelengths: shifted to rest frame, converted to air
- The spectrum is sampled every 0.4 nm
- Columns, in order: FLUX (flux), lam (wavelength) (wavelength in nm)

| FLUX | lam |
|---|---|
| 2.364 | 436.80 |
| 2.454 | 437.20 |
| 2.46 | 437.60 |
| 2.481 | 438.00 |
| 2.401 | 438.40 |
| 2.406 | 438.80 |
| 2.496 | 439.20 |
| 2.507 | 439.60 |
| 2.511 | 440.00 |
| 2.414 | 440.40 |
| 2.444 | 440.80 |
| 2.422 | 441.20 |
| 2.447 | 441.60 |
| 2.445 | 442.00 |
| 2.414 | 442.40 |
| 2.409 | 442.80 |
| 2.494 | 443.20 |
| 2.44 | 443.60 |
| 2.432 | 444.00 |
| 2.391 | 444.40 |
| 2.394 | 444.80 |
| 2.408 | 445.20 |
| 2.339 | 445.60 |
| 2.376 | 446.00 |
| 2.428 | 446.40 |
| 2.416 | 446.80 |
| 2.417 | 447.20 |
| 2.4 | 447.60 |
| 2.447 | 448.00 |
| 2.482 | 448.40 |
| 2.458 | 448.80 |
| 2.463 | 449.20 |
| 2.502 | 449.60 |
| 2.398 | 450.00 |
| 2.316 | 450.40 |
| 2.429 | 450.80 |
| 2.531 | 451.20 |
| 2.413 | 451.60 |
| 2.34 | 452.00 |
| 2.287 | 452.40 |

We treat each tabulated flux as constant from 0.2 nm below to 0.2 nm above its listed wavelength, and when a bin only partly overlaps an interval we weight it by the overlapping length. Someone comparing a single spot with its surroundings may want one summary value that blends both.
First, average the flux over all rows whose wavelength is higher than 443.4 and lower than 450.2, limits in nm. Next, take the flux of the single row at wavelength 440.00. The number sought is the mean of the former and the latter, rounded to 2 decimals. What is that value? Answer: 2.47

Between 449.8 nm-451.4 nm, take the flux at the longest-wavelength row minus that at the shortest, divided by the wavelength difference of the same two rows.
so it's 0.11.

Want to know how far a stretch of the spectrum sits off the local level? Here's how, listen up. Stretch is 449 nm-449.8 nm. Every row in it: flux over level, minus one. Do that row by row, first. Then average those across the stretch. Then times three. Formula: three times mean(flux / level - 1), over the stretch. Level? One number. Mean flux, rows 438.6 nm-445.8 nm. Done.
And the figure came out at 0.06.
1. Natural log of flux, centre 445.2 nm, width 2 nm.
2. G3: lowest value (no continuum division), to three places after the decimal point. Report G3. 0.850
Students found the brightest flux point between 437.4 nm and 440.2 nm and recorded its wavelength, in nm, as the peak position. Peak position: 440.00 nm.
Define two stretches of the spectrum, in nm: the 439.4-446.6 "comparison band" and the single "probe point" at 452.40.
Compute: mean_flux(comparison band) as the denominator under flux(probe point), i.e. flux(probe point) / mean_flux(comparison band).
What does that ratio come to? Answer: 0.94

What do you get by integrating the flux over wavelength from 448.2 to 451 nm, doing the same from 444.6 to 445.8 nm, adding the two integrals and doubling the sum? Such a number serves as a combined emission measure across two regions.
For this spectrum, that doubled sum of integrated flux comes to 19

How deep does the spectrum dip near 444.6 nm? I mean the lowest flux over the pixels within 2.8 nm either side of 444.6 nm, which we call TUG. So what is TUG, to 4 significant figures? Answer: 2.339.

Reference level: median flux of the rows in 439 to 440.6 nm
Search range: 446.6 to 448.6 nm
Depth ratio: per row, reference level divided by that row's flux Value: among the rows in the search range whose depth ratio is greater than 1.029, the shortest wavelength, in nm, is 446.80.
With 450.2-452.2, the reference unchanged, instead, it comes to 450.40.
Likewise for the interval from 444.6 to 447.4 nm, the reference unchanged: 444.80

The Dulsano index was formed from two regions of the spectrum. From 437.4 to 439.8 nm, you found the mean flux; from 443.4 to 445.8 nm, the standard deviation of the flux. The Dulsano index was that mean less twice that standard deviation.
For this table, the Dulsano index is 2.39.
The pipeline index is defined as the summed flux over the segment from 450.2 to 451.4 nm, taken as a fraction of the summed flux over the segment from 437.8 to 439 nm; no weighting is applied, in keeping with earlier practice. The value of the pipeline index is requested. 0.998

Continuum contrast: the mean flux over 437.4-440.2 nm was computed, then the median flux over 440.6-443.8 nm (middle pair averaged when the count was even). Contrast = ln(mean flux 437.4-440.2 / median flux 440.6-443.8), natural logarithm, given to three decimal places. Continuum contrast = 0.010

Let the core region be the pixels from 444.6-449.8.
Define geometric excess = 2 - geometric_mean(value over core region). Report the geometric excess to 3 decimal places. -0.425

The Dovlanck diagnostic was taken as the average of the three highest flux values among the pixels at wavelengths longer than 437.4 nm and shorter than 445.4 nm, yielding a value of 2.505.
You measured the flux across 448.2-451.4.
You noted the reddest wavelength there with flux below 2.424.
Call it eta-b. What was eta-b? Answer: 450.40 nm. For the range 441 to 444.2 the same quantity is 442.80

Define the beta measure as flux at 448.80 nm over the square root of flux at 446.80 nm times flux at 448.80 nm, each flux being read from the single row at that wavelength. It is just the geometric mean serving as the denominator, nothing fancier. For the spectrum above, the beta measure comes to 1.01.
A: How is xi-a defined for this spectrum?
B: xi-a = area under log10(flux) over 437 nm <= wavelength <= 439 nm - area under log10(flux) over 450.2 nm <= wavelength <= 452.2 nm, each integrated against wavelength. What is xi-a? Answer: 0.013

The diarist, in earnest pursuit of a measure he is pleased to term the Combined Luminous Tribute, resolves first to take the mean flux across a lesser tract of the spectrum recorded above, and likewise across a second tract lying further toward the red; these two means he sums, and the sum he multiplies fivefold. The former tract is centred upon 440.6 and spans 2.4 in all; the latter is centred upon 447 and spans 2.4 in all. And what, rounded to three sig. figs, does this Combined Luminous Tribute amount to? 24.4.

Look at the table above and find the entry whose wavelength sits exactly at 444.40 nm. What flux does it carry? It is 2.391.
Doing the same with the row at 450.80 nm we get 2.429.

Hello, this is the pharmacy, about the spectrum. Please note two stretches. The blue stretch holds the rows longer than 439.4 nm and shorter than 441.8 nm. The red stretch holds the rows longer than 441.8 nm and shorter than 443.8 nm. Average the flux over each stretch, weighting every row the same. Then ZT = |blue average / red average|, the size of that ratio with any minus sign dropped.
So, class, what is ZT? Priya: 1.01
